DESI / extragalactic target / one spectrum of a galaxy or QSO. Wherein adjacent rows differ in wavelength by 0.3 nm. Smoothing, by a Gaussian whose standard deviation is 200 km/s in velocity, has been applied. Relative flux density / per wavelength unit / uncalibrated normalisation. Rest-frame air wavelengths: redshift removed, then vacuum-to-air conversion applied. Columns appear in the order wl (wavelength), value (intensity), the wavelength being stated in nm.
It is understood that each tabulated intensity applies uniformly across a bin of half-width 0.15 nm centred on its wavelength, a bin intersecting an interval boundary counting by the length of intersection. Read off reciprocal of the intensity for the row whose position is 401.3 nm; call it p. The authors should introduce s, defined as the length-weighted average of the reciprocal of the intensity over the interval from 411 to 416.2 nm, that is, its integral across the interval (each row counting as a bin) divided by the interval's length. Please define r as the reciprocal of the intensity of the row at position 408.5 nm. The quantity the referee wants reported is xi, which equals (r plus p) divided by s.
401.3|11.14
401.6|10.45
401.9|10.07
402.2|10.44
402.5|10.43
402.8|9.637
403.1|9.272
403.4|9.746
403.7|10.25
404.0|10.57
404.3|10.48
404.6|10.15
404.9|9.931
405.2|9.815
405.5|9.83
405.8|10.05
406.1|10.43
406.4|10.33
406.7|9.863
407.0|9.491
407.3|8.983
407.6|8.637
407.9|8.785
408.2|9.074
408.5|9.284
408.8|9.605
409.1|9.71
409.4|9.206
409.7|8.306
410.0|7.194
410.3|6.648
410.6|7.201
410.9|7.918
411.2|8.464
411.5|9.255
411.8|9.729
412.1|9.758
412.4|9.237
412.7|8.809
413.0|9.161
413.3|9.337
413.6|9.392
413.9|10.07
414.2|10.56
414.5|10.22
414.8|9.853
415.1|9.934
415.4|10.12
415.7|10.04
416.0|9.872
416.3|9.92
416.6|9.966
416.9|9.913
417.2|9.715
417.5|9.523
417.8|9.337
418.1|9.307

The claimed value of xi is 1.89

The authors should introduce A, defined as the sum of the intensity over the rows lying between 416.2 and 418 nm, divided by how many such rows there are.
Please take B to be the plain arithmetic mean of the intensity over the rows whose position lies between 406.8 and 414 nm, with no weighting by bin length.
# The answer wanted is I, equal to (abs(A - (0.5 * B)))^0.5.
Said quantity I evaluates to 2.30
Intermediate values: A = 9.7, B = 8.9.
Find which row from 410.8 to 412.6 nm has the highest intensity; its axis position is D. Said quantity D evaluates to 412.1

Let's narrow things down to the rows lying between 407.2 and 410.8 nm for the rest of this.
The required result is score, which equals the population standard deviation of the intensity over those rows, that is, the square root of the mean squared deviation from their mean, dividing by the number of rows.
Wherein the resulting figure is 0.97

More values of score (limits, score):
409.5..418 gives 0.98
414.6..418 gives 0.22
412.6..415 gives 0.56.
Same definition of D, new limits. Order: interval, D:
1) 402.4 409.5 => 404.0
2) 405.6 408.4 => 406.1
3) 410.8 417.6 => 414.2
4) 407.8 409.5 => 409.1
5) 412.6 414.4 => 414.2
